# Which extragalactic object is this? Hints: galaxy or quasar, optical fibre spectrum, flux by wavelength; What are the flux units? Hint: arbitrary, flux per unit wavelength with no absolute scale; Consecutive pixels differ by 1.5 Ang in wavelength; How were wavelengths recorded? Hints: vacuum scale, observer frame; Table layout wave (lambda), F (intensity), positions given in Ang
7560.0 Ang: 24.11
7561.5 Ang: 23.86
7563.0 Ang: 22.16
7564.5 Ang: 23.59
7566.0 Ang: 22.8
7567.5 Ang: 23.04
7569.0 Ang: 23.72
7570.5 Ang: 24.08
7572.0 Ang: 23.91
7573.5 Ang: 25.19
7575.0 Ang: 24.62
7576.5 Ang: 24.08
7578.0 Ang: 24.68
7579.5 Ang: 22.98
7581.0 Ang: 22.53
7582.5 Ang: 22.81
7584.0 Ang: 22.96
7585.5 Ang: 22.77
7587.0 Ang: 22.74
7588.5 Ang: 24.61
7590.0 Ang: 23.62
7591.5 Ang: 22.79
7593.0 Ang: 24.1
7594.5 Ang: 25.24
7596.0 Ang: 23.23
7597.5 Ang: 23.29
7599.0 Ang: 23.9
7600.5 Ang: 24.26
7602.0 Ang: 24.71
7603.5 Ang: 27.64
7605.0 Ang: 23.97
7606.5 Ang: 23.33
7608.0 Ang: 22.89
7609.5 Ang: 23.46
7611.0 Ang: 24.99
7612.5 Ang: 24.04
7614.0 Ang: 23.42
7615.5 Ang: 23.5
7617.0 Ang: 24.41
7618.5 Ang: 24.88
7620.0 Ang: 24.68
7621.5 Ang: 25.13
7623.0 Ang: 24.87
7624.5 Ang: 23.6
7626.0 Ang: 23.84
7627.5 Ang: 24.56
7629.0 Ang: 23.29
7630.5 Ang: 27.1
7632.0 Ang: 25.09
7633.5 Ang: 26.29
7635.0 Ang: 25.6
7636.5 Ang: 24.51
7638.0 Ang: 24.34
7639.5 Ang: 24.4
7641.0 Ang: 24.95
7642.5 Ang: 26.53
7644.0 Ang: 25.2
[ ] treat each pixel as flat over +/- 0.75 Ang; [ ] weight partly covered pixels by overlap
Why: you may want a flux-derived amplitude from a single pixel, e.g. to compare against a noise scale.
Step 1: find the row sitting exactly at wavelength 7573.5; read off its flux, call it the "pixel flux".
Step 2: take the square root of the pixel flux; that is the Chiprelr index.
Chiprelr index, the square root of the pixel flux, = 5.02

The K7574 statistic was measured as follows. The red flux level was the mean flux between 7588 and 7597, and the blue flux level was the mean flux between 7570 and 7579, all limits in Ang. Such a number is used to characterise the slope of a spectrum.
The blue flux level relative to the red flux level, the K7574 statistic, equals 1.02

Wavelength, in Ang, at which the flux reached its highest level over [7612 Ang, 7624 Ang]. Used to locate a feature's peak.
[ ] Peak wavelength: 7621.5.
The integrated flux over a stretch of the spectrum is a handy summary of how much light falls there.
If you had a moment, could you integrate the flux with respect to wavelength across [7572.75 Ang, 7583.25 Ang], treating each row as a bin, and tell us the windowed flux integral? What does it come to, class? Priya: 250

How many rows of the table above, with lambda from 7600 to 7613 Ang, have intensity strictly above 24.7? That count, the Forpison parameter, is 3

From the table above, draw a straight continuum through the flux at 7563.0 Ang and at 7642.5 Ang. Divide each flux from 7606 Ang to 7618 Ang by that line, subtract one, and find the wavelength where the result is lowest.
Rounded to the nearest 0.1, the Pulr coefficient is 7608.0 Ang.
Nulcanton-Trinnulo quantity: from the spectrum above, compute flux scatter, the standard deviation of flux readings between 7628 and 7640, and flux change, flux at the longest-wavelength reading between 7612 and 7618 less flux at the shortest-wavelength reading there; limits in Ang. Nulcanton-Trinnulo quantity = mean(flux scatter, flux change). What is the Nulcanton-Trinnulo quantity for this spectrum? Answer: 0.8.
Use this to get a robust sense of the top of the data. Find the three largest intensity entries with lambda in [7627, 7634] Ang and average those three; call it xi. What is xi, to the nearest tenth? 26.2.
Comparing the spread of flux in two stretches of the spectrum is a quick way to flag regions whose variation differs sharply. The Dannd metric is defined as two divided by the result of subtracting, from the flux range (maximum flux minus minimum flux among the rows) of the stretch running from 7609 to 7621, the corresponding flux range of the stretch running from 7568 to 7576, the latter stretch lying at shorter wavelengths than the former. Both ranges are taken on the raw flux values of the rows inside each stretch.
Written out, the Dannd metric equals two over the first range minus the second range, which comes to 20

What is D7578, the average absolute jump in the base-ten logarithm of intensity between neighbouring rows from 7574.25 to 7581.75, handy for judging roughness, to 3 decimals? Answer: 0.015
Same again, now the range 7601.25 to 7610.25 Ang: 0.028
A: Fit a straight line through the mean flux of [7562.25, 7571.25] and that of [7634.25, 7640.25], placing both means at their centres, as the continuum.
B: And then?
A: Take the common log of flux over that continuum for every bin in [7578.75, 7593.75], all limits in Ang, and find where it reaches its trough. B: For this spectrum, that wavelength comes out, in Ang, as 7581.0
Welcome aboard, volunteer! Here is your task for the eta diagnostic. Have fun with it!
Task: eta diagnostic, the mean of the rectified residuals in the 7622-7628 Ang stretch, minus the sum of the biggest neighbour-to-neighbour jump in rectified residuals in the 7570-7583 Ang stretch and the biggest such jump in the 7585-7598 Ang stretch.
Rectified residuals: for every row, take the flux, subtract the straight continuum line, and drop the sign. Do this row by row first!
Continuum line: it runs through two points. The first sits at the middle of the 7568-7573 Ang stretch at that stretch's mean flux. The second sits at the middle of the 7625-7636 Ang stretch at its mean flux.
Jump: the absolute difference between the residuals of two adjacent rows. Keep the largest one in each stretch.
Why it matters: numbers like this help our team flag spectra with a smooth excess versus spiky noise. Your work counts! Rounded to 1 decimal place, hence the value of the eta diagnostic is -1.7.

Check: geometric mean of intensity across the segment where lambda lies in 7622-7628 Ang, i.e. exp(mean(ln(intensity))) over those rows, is 24.2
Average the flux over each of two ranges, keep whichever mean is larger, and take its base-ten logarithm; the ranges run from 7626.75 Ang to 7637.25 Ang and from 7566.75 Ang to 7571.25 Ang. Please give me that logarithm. 1.40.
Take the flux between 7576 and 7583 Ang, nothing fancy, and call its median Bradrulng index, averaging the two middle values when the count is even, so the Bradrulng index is 23.0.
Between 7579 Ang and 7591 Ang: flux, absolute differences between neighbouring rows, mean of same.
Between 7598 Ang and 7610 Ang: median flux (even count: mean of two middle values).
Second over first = 42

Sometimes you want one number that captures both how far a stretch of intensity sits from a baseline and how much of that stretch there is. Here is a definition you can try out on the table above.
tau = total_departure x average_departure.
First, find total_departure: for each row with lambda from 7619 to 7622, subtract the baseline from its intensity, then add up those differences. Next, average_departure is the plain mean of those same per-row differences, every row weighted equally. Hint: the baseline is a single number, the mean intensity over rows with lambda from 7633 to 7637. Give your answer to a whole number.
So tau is 1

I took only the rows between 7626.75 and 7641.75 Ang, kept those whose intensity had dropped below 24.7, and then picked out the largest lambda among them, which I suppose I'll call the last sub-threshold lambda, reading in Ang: 7639.5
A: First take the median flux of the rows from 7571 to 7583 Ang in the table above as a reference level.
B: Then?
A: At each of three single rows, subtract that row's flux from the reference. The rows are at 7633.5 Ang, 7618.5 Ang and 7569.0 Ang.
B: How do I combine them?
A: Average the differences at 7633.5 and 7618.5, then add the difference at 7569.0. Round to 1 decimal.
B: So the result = -1.3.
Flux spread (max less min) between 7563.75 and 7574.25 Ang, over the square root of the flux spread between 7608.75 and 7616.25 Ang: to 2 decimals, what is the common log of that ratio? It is 0.28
